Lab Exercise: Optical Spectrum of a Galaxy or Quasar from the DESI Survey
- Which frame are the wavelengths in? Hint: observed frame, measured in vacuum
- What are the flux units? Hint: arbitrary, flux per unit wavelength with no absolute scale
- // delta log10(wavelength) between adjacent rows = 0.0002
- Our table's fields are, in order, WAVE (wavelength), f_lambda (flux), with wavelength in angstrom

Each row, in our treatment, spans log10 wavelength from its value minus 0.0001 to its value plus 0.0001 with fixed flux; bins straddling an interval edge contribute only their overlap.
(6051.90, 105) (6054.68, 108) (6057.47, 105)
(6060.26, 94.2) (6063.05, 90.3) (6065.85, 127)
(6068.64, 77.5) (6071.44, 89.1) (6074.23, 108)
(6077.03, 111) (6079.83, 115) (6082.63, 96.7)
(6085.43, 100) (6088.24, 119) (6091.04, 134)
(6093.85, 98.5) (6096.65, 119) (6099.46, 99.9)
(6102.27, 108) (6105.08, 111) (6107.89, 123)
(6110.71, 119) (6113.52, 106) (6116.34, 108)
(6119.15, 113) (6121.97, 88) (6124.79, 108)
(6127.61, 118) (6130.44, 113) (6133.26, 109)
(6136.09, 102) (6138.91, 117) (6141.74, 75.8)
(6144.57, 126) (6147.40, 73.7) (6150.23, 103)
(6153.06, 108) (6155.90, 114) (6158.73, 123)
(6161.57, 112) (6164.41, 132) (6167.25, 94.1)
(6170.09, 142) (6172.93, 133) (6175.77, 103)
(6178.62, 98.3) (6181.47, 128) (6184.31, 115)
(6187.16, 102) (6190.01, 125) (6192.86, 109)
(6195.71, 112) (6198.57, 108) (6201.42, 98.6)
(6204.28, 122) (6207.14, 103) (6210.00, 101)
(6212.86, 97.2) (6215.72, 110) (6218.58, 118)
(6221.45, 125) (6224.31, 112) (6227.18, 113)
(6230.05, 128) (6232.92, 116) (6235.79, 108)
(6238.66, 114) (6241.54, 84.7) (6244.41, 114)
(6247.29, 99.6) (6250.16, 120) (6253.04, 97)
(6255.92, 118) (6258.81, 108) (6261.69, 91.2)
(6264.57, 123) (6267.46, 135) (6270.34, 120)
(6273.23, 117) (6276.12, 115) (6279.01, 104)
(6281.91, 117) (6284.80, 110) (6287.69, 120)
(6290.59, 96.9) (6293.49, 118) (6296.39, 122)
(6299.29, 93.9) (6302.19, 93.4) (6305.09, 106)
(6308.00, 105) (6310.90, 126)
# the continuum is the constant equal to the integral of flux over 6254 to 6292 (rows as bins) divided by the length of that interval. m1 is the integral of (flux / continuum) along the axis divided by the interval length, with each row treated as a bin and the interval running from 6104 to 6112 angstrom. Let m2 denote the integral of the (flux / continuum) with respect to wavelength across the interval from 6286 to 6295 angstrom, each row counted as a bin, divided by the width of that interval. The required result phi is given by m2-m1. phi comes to -0.05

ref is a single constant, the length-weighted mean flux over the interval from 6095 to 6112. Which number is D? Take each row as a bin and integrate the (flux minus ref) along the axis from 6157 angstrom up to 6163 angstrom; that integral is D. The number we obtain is 26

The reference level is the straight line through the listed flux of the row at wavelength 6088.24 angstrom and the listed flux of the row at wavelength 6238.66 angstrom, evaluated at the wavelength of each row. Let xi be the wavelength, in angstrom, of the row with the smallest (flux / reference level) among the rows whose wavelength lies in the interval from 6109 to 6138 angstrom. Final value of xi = 6121.97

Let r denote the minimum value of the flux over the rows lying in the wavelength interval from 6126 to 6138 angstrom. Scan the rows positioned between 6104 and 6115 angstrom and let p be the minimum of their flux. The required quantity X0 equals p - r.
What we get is 4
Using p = 106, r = 102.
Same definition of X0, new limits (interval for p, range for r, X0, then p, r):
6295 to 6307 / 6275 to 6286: -11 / 93.4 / 104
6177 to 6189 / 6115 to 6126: 10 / 98.3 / 88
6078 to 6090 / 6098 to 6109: -3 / 96.7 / 99.9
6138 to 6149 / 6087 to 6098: -25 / 73.7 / 98.5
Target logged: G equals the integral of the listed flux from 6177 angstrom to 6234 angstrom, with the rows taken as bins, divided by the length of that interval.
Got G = 112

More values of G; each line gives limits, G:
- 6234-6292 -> 111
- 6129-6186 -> 111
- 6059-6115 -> 107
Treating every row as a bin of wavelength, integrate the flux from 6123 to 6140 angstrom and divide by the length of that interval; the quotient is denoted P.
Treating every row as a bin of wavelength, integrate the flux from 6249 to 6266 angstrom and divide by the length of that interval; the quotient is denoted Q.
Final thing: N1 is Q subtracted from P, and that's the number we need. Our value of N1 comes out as 1.2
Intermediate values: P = 111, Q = 109.3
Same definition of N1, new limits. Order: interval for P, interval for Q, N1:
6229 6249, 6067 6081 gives 8.6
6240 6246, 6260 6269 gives -16.8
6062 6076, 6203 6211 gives -9.9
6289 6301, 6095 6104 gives -1.3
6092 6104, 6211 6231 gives -6.6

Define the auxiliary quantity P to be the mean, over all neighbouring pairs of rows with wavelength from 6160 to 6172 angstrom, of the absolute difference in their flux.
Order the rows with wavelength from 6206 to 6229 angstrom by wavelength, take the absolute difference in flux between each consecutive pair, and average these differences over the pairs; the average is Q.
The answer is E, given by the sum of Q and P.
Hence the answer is 42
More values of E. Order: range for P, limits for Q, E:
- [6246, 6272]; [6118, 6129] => 37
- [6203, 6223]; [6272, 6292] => 20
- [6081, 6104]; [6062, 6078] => 41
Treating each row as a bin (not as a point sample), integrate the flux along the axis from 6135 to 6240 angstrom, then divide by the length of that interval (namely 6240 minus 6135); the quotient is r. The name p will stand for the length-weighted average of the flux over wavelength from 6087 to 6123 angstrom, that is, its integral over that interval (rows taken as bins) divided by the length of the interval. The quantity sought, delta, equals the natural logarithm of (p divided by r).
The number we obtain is 0.000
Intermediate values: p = 111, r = 111.4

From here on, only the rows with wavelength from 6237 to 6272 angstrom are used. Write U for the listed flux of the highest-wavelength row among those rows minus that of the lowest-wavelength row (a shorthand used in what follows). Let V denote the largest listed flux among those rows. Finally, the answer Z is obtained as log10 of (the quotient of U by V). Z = -1.35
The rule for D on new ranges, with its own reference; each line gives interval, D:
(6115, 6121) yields -25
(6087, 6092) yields 65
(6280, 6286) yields -1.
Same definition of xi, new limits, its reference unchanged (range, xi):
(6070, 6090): 6071.44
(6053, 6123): 6068.64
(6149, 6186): 6167.25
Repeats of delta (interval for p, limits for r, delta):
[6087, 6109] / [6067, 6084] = 0.131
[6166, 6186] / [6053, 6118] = 0.080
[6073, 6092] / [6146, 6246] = 0.001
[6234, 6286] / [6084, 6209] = 0.002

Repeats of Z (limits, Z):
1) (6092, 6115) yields -1.21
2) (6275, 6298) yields -1.24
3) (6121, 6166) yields -0.48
